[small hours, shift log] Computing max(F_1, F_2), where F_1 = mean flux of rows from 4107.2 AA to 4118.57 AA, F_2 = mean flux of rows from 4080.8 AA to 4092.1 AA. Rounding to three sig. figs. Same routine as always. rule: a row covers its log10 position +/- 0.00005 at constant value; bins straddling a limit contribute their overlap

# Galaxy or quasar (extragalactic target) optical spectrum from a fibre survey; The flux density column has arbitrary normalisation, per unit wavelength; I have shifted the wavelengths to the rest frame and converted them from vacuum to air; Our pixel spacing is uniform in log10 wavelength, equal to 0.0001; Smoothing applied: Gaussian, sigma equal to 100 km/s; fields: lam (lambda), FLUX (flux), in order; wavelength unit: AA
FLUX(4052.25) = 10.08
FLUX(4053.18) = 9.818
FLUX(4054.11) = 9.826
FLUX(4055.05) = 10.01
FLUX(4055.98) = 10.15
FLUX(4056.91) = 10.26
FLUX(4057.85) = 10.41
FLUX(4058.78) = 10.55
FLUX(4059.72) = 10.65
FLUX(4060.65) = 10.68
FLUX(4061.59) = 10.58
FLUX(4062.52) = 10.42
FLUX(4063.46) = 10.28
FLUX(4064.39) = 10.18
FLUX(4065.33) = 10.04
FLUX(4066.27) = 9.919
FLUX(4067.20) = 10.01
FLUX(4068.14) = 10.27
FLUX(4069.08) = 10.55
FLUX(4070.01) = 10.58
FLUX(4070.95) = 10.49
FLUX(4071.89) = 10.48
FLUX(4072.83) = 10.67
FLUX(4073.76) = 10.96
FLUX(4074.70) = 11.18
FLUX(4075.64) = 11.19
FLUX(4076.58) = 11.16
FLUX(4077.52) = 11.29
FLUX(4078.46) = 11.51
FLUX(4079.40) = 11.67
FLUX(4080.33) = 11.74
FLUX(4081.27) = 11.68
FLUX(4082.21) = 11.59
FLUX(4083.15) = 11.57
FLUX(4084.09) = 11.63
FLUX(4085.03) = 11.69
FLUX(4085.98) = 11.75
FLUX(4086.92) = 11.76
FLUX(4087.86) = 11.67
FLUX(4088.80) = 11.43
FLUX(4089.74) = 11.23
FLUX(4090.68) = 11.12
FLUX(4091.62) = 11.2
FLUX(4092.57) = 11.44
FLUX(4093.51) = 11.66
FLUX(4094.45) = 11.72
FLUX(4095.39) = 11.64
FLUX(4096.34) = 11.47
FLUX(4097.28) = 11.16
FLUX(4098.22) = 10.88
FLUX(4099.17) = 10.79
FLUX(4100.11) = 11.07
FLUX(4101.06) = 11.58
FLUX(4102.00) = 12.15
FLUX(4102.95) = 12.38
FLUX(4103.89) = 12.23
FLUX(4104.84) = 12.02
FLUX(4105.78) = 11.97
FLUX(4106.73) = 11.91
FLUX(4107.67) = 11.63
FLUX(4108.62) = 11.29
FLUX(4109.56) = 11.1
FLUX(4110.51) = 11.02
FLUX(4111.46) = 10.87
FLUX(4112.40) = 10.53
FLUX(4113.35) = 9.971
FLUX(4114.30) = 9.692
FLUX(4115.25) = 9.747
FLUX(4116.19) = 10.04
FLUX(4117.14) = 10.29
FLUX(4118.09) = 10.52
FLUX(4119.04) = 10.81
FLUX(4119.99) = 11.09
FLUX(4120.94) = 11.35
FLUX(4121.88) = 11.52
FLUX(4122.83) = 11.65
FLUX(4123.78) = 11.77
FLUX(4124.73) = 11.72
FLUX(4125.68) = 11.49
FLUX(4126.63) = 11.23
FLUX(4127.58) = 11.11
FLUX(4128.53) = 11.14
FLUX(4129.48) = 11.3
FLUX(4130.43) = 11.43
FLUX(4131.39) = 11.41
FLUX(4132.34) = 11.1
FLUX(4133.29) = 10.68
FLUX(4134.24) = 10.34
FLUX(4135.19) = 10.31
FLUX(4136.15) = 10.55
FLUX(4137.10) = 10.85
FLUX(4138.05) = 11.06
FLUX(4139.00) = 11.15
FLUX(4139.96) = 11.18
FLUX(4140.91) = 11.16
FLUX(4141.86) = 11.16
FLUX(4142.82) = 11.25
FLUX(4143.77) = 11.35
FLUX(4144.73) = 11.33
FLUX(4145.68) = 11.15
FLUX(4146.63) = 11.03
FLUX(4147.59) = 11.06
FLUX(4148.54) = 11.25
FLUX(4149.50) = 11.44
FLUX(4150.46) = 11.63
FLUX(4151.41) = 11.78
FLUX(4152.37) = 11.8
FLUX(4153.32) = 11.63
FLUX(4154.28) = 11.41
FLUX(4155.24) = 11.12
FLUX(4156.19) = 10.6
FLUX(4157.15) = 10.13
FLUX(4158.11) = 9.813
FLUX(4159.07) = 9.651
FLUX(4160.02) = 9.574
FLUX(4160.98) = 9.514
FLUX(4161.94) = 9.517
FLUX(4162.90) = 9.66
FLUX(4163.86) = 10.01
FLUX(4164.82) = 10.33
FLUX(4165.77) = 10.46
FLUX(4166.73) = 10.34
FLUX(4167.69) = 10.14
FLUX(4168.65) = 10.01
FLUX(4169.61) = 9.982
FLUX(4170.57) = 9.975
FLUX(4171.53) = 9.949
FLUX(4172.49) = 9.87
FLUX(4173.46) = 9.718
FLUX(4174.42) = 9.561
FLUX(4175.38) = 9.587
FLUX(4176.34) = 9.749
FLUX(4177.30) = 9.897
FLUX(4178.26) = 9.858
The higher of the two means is 11.5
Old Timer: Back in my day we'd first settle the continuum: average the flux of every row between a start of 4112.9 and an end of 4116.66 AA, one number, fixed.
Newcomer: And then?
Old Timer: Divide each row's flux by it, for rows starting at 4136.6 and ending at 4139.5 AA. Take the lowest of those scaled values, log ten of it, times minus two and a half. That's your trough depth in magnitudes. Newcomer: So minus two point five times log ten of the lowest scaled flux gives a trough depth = -0.10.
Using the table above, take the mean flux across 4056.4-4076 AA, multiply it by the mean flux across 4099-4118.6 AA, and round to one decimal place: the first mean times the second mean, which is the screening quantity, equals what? 116.3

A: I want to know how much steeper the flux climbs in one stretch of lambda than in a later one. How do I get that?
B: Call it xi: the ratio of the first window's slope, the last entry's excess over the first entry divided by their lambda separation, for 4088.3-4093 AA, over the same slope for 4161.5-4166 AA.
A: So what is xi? 0.0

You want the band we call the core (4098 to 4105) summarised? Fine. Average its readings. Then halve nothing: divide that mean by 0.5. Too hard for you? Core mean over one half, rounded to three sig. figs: 23.3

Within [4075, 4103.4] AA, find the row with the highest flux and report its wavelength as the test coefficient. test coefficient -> 4102.95 AA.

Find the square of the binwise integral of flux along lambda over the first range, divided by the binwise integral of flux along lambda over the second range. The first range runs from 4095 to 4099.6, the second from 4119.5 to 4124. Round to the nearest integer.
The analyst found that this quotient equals 51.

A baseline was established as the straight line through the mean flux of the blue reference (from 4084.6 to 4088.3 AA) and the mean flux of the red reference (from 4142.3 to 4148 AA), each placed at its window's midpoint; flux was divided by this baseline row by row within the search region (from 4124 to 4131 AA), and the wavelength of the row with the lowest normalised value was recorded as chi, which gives 4127.58 AA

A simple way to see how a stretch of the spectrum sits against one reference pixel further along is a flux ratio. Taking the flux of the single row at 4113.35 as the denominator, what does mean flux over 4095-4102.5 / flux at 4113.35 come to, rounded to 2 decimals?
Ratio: 1.14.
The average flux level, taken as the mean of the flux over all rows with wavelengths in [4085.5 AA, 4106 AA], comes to 11.6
